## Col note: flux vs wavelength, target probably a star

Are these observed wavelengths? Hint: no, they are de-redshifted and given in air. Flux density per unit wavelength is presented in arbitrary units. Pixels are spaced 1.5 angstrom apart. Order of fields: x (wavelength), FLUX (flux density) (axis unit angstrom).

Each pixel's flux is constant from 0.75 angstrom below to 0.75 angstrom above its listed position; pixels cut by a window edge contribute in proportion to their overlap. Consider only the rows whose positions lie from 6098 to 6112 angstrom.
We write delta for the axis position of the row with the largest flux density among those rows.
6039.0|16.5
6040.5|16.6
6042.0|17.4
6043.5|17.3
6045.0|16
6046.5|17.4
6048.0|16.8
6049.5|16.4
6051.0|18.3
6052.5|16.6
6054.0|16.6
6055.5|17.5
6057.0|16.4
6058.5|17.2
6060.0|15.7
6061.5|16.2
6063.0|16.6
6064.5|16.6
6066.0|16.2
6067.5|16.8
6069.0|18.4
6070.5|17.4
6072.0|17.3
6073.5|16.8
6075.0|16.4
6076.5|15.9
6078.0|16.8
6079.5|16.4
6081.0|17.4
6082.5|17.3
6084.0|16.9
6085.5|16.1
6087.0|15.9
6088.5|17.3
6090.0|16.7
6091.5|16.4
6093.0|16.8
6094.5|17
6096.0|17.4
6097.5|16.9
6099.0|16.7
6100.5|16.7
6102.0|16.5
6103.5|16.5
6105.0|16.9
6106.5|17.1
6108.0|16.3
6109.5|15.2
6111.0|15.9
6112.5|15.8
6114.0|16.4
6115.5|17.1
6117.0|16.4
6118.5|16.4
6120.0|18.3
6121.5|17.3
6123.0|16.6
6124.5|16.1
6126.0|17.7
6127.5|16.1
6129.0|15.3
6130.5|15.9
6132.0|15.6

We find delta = 6106.5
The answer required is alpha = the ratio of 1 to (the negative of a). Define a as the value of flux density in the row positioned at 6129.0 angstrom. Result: -0.065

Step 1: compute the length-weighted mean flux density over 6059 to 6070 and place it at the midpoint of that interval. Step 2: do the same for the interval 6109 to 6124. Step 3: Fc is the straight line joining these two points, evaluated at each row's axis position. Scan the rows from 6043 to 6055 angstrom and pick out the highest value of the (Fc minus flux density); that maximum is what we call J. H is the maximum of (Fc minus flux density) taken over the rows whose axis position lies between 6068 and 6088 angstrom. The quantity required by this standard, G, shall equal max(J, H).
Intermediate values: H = 0.75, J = 0.72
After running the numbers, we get 0.75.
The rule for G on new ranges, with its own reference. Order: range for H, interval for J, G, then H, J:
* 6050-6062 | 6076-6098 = 0.98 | 0.98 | 0.75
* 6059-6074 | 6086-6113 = 1.37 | 0.98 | 1.37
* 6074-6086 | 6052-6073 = 0.98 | 0.75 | 0.98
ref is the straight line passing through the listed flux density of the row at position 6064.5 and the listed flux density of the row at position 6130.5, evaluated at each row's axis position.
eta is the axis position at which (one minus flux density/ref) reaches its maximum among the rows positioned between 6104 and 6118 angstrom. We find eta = 6109.5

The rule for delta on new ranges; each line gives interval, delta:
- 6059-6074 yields 6069.0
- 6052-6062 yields 6055.5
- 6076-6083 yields 6081.0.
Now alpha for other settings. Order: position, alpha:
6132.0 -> -0.064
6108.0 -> -0.061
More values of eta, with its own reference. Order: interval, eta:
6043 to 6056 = 6045.0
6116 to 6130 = 6129.0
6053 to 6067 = 6060.0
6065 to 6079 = 6076.5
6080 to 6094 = 6087.0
